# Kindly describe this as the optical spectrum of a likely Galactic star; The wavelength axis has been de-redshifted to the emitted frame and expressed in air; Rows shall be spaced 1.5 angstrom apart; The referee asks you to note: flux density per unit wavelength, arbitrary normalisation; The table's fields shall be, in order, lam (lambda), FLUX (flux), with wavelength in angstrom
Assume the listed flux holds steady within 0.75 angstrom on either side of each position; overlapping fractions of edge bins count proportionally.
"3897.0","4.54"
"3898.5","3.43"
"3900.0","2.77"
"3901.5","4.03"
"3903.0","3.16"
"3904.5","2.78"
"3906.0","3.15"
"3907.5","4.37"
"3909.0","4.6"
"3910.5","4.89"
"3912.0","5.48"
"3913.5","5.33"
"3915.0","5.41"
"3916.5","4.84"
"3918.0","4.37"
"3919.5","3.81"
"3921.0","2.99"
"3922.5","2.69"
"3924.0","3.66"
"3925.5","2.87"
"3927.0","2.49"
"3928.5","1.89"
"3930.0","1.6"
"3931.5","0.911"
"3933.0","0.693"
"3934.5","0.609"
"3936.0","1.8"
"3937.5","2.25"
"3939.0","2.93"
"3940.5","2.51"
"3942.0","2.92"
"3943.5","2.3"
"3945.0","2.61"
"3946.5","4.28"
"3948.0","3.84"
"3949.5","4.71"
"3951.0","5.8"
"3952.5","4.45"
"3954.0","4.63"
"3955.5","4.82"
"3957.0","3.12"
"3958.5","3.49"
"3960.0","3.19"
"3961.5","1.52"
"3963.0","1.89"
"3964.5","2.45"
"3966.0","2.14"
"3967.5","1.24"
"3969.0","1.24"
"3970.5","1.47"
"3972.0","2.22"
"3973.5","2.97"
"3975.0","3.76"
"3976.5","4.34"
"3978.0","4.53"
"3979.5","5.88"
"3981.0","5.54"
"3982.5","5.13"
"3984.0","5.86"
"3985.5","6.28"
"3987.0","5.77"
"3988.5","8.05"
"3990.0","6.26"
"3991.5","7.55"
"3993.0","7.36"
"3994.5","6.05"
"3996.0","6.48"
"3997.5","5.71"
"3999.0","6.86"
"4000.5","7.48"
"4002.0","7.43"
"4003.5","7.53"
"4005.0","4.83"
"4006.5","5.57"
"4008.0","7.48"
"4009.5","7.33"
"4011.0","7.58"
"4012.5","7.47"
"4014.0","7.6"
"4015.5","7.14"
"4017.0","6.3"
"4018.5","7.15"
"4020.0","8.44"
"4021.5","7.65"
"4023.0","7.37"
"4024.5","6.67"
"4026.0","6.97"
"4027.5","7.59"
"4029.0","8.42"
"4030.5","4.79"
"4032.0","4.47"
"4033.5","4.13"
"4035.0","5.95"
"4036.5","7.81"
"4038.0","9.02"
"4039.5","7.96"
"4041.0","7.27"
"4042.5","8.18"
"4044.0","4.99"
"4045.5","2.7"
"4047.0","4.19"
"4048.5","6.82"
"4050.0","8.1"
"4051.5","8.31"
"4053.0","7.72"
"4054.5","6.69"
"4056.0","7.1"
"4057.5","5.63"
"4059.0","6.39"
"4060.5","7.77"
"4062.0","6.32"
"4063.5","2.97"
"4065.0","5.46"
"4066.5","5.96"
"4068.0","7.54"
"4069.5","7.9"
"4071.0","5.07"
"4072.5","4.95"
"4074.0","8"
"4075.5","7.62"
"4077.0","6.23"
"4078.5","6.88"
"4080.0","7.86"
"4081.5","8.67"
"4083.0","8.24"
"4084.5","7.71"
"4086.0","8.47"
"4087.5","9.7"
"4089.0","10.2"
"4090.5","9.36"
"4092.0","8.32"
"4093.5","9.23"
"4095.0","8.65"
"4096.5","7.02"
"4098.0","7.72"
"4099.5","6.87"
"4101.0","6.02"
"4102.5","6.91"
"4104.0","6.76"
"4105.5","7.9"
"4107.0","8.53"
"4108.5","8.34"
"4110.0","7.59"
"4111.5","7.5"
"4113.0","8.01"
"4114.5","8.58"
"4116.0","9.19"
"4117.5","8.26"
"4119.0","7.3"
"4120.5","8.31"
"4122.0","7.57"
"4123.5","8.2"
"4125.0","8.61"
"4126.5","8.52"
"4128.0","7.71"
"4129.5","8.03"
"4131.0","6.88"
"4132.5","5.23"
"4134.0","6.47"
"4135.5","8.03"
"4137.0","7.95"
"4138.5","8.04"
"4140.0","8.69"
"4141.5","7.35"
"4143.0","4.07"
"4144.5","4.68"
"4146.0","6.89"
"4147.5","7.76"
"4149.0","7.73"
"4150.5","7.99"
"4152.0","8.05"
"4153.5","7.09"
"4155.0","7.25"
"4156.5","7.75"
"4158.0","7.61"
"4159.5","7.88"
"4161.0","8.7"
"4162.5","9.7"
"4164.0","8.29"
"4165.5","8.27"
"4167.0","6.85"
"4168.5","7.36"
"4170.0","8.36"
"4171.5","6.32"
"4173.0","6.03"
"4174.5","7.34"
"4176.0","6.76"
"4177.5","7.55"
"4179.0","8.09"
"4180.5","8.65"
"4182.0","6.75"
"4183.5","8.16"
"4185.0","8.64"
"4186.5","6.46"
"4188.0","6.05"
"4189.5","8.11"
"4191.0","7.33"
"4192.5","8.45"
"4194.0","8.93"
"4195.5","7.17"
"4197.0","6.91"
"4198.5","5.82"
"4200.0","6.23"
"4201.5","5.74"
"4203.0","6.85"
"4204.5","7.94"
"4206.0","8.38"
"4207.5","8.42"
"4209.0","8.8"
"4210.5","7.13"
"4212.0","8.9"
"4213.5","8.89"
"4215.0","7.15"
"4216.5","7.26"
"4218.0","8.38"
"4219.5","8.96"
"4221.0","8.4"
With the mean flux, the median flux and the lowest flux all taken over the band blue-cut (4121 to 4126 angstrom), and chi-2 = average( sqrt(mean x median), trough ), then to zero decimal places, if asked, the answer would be 8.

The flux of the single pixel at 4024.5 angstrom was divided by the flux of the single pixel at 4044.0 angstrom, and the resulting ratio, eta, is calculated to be 1.3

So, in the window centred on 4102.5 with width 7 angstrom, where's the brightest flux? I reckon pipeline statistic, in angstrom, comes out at 4105.5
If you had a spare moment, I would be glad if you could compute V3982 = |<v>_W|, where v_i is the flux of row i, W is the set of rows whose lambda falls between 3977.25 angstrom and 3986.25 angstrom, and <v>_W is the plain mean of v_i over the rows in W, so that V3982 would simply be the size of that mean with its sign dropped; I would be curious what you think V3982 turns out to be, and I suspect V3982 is 6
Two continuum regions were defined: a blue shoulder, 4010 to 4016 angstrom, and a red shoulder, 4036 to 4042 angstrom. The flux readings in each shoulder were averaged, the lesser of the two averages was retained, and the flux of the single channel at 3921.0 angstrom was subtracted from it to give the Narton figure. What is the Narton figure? 4.5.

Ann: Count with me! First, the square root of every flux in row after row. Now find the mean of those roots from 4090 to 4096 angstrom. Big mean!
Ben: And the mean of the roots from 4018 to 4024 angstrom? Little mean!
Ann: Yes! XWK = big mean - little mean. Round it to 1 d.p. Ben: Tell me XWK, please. 0.2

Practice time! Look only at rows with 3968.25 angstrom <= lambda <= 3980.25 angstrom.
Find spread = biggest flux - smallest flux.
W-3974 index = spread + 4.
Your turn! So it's 8.6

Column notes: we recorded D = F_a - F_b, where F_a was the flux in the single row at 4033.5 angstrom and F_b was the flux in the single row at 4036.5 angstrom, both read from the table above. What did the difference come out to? -3.7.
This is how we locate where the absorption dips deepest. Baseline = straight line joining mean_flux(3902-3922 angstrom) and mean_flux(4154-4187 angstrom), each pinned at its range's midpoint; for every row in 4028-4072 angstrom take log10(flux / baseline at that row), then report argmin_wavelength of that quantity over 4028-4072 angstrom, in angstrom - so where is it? 4045.5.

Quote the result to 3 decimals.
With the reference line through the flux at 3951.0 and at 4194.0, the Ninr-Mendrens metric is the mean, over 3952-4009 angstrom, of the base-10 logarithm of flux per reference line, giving -0.162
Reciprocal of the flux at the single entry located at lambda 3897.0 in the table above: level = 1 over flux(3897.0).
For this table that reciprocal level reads 0.22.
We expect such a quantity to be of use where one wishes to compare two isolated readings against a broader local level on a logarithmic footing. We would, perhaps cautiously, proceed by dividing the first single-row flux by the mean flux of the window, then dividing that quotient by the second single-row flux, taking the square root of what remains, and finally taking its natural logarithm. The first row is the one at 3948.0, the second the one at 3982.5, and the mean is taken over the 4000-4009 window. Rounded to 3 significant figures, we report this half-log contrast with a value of -1.10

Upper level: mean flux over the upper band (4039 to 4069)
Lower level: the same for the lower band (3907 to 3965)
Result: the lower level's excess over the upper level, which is -3.1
